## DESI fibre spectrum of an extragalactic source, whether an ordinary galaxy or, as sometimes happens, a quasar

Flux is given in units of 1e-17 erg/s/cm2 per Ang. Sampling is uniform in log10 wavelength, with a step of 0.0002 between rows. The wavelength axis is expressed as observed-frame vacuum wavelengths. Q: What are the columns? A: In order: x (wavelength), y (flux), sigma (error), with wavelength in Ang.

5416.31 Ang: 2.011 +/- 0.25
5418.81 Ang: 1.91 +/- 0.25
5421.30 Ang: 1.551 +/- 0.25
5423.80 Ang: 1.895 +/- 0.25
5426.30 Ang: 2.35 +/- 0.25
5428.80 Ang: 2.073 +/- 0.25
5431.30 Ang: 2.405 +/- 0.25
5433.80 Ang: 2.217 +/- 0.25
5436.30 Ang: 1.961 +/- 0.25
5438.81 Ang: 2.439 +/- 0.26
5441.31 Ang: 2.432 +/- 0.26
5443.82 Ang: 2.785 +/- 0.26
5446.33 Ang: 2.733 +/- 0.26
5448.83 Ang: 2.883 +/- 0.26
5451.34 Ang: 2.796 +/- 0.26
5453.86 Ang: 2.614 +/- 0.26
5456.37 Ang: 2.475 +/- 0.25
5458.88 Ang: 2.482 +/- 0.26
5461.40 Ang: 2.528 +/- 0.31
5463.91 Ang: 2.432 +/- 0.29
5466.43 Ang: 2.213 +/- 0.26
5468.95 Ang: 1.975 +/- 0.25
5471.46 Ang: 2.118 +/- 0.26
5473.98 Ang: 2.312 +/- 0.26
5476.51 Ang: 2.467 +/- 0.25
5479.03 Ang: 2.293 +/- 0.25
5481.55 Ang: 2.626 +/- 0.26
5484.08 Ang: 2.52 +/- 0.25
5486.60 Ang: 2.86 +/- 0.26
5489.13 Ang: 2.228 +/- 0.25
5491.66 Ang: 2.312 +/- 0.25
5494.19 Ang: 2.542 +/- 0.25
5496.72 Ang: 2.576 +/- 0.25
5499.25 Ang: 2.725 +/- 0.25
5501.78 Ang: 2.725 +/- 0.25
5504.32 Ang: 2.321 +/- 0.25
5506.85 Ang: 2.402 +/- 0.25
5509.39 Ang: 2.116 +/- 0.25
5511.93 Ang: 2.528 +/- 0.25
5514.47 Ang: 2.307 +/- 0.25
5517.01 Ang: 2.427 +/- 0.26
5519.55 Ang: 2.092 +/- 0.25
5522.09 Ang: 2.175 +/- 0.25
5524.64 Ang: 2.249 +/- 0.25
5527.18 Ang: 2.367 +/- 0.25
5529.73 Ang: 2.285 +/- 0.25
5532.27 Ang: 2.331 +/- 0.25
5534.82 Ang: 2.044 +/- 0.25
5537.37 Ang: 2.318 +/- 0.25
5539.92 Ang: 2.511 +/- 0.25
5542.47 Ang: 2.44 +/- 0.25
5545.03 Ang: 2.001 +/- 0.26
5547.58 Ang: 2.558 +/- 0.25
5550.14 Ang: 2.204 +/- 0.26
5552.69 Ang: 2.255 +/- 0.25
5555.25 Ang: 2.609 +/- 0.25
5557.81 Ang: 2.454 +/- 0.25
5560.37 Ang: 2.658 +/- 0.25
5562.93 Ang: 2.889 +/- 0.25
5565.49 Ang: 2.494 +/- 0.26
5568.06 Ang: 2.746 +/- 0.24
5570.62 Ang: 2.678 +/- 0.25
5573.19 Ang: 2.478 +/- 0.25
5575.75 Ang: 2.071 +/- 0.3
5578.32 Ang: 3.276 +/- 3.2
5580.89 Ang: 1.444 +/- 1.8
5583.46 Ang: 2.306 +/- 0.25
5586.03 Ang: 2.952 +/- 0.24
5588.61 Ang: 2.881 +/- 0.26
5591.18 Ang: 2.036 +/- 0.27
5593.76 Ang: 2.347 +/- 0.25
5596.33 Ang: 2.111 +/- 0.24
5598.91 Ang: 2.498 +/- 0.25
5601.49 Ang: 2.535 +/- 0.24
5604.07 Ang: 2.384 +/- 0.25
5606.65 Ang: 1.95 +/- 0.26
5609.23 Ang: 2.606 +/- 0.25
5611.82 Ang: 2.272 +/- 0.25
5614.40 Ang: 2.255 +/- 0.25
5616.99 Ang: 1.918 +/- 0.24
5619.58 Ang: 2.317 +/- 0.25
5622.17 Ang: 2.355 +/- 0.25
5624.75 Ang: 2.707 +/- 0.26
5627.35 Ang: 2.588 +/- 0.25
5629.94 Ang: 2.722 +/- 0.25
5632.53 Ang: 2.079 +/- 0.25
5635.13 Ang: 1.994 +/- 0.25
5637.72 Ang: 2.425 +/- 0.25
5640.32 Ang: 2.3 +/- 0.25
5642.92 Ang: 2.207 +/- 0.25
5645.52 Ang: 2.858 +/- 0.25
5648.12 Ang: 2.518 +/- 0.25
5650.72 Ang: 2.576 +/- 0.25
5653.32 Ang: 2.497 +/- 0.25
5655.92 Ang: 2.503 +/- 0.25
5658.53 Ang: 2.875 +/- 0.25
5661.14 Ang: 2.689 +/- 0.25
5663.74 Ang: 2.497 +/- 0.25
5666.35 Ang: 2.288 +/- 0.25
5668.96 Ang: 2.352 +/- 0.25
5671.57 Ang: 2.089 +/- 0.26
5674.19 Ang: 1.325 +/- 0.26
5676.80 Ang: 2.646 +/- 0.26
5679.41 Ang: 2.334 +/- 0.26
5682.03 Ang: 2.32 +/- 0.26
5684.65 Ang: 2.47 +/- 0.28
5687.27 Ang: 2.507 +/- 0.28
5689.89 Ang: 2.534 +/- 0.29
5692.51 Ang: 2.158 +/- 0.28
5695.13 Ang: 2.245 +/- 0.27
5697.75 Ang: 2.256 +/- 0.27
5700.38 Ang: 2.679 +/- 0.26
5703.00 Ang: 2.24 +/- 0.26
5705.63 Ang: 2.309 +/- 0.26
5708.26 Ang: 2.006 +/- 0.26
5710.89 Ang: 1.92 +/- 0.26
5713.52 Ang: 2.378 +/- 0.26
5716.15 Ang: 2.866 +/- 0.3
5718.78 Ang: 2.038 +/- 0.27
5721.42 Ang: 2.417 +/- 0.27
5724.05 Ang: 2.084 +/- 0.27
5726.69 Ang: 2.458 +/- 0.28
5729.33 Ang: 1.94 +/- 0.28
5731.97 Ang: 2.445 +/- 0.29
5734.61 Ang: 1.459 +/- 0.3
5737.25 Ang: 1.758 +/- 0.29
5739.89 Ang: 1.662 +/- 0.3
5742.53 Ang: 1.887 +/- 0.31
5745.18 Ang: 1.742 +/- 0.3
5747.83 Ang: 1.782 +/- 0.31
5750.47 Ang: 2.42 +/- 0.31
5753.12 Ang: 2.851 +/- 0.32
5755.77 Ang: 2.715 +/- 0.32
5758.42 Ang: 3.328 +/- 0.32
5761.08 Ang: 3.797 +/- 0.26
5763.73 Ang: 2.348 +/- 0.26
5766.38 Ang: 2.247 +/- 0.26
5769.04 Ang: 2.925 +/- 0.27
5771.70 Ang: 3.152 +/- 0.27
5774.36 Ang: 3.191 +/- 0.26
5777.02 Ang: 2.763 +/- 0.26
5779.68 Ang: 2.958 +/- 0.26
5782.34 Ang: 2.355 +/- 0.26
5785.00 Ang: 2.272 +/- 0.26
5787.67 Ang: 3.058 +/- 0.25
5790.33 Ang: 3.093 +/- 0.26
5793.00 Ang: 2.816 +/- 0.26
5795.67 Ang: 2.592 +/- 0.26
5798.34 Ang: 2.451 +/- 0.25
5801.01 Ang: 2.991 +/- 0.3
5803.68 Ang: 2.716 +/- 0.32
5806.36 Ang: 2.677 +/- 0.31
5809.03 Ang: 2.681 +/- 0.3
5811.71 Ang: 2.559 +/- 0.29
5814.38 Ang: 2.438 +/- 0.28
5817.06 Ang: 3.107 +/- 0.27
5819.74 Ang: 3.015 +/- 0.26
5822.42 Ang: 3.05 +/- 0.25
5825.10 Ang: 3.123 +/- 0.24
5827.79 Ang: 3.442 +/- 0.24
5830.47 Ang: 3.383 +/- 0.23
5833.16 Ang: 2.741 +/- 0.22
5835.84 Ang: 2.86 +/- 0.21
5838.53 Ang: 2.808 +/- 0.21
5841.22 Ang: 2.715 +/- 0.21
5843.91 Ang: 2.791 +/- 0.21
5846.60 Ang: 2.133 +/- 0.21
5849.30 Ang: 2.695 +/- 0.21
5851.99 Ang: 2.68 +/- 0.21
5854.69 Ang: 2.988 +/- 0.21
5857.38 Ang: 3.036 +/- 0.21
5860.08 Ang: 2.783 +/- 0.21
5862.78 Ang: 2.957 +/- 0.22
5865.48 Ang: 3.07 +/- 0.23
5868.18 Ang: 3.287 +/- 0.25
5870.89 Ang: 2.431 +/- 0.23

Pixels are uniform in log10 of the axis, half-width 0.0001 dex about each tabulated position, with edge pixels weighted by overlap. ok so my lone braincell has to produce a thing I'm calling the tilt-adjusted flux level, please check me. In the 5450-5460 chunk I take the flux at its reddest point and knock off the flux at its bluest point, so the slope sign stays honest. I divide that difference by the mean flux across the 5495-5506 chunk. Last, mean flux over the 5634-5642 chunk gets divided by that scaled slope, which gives -18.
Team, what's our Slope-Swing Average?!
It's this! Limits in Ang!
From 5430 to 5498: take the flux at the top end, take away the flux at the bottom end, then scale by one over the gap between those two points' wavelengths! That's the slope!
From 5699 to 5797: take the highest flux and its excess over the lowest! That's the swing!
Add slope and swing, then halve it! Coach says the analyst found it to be 1.2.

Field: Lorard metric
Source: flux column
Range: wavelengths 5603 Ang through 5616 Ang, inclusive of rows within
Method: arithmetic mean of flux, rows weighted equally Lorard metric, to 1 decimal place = 2.3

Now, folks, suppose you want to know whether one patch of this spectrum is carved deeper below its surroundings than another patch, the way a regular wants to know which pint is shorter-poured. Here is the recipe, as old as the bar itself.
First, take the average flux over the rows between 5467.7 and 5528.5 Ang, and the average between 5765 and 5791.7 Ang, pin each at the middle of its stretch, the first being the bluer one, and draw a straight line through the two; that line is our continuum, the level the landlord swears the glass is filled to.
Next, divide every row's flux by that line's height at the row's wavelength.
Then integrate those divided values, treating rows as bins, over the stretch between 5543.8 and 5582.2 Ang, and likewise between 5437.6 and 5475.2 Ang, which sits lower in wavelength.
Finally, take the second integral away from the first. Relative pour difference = -2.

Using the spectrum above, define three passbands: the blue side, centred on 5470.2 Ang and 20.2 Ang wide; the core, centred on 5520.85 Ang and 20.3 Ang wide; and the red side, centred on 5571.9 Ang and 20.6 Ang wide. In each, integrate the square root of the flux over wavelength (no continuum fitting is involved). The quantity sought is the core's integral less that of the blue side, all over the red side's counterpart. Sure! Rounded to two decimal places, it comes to 0.01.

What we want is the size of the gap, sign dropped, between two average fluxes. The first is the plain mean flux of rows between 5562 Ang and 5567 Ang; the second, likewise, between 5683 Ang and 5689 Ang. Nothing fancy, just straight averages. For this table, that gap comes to 0.20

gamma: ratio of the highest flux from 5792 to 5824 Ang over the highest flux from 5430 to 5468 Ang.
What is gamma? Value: 1.1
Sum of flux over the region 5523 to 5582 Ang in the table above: 55.4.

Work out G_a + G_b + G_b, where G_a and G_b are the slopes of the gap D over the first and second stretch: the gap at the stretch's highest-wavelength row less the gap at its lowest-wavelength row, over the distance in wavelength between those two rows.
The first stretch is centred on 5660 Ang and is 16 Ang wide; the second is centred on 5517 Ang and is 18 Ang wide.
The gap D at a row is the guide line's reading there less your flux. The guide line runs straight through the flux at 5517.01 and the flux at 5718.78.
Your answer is -0.01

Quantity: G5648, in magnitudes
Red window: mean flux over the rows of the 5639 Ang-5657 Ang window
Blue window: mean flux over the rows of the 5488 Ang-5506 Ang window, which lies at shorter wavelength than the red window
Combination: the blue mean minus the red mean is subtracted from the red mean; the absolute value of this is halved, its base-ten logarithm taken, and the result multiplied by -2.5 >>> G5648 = -0.24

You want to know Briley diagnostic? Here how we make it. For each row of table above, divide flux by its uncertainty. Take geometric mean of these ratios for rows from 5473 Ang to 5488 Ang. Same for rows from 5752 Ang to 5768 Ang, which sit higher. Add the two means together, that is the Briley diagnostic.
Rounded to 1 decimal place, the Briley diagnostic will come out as 19.6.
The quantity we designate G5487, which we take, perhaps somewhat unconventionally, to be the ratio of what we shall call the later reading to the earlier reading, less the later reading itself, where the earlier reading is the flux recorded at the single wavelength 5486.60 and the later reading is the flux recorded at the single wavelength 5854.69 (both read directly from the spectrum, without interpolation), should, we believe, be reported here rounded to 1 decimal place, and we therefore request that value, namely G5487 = -1.9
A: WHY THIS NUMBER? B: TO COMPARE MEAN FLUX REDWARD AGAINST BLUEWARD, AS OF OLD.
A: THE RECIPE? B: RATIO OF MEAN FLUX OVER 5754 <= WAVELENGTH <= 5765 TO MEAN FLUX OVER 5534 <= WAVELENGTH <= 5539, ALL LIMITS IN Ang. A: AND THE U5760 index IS 1.4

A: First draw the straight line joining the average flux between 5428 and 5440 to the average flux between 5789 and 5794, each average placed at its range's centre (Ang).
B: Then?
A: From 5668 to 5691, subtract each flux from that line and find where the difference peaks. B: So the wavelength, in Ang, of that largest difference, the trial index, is 5674.19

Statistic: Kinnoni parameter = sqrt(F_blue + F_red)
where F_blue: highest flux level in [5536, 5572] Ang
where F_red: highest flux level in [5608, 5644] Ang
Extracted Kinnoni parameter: 2.37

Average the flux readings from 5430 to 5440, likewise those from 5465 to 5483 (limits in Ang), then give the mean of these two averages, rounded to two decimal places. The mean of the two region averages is 2.27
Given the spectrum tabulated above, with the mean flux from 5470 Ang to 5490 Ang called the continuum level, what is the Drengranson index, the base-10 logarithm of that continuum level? 0.385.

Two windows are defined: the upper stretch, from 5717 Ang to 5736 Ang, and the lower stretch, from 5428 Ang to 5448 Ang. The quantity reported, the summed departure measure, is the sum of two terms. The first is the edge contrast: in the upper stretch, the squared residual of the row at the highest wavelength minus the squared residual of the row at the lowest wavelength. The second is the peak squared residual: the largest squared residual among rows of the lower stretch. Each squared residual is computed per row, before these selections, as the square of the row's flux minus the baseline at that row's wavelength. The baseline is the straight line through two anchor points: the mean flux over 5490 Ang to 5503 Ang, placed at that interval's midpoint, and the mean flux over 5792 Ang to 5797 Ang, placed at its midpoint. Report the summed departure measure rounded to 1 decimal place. 1.4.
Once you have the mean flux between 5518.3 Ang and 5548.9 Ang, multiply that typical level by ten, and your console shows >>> 22.81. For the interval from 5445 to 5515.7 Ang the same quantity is 24.68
